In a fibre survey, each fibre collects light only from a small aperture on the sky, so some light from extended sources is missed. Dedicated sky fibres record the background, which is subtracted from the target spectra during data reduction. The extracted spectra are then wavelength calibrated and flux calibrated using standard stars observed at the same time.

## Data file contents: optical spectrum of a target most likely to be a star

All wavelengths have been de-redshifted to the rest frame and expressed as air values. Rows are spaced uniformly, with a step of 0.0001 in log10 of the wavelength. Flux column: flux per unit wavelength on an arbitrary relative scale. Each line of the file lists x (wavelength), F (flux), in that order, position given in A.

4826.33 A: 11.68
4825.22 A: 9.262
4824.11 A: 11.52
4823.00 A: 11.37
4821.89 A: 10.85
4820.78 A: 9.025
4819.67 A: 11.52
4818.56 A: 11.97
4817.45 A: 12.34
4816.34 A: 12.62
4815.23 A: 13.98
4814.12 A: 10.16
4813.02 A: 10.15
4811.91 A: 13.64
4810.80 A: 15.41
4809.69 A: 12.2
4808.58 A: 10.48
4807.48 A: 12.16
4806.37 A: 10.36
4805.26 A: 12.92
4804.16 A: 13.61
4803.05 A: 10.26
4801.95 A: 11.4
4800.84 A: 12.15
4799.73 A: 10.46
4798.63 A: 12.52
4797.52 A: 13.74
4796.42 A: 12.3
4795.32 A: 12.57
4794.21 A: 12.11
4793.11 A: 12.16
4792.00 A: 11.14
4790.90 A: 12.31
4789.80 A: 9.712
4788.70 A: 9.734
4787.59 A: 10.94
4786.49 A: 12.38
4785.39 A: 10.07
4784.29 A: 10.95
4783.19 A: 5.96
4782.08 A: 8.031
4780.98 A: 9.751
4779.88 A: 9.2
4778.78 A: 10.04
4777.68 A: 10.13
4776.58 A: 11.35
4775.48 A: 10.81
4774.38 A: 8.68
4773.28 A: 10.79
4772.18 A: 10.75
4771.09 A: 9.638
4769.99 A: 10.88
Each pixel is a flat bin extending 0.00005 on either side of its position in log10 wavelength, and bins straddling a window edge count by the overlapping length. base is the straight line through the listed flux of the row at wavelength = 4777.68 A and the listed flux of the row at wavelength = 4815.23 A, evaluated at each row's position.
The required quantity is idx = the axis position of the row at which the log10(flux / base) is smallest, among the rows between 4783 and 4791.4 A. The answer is 4783.19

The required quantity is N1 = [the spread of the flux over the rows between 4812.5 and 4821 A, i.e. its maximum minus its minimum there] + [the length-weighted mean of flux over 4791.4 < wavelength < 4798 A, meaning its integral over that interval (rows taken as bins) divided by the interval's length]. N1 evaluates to 17.3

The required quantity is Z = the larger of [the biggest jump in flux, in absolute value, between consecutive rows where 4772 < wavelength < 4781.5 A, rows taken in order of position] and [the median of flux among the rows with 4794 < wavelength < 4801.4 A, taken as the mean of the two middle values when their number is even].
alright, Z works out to 12.3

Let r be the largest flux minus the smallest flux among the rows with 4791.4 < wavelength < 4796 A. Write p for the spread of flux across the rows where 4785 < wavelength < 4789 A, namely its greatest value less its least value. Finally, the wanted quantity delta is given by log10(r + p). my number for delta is 0.61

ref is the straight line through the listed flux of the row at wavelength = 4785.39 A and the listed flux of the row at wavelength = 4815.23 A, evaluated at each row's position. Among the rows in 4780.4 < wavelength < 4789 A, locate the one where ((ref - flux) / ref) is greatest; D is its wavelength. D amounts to 4783.19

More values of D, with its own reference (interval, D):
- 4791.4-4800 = 4799.73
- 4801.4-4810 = 4808.58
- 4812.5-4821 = 4820.78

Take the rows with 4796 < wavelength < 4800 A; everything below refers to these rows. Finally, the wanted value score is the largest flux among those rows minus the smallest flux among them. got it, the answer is 3.3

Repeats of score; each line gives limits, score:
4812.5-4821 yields 5.0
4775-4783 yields 3.3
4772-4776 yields 2.1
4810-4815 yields 5.3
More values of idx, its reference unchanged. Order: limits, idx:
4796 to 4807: 4806.37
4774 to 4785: 4783.19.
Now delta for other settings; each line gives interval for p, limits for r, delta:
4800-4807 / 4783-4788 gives 0.99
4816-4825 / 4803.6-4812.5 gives 0.94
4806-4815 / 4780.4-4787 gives 1.07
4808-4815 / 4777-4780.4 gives 0.79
